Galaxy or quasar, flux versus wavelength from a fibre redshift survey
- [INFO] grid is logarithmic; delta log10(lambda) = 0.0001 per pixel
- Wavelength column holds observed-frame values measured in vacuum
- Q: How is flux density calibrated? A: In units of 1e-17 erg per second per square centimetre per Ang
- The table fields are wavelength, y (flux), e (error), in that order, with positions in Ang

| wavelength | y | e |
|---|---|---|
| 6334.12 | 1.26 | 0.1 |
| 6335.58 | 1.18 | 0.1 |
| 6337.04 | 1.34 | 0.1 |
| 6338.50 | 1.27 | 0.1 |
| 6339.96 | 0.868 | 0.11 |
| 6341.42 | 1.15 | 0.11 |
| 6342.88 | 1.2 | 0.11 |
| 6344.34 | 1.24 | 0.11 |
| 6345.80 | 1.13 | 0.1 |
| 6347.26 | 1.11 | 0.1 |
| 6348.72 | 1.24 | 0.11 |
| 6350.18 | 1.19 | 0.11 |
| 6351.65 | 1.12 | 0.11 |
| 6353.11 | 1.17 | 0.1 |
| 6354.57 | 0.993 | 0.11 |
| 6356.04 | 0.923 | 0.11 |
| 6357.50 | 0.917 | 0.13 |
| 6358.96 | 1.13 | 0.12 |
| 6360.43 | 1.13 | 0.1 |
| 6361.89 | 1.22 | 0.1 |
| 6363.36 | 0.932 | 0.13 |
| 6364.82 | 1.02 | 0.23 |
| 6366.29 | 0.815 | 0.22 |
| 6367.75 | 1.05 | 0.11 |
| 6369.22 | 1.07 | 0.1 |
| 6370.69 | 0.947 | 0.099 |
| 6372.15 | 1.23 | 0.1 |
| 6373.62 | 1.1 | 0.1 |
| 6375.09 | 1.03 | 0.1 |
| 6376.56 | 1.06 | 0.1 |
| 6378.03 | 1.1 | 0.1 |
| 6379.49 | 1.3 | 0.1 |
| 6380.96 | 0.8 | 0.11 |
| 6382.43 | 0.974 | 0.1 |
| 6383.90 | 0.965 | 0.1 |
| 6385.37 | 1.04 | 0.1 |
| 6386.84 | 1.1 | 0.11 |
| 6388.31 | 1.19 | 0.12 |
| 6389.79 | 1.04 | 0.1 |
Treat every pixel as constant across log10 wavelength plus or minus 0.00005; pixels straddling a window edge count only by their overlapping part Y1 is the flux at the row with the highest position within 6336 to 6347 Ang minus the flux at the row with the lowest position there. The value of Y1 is -0.21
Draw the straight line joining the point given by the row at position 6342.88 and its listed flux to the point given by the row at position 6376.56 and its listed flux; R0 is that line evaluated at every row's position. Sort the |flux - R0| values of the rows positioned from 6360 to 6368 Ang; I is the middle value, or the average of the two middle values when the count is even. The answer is 0.094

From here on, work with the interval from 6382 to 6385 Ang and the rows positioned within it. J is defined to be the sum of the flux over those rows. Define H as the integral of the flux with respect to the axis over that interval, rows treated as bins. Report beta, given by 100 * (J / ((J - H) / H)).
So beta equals -572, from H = 2.9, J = 1.9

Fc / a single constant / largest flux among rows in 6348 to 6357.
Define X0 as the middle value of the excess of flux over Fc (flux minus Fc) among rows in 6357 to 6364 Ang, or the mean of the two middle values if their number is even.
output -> -0.110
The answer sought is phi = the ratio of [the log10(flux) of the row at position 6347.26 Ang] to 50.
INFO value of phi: 0.0009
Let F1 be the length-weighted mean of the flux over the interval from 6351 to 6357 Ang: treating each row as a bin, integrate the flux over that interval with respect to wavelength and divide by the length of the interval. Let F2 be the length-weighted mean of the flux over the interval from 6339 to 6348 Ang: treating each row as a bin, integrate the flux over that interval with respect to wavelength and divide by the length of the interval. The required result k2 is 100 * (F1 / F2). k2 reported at 93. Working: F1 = 1.05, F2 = 1.12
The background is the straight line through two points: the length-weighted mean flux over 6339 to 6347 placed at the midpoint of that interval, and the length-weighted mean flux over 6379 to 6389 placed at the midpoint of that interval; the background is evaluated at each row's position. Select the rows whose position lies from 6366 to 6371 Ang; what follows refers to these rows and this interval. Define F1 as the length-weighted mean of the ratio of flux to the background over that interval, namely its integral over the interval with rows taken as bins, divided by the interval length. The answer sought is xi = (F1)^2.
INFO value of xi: 0.84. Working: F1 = 0.92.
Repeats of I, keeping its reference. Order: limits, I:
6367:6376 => 0.041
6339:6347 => 0.056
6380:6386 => 0.063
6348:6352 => 0.044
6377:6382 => 0.242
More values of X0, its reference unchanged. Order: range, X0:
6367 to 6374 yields -0.170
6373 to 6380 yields -0.140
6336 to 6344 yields -0.040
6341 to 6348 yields -0.090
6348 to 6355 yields -0.070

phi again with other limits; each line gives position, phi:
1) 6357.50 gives -0.0008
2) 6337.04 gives 0.0025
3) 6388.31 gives 0.0015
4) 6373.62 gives 0.0008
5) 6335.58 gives 0.0014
